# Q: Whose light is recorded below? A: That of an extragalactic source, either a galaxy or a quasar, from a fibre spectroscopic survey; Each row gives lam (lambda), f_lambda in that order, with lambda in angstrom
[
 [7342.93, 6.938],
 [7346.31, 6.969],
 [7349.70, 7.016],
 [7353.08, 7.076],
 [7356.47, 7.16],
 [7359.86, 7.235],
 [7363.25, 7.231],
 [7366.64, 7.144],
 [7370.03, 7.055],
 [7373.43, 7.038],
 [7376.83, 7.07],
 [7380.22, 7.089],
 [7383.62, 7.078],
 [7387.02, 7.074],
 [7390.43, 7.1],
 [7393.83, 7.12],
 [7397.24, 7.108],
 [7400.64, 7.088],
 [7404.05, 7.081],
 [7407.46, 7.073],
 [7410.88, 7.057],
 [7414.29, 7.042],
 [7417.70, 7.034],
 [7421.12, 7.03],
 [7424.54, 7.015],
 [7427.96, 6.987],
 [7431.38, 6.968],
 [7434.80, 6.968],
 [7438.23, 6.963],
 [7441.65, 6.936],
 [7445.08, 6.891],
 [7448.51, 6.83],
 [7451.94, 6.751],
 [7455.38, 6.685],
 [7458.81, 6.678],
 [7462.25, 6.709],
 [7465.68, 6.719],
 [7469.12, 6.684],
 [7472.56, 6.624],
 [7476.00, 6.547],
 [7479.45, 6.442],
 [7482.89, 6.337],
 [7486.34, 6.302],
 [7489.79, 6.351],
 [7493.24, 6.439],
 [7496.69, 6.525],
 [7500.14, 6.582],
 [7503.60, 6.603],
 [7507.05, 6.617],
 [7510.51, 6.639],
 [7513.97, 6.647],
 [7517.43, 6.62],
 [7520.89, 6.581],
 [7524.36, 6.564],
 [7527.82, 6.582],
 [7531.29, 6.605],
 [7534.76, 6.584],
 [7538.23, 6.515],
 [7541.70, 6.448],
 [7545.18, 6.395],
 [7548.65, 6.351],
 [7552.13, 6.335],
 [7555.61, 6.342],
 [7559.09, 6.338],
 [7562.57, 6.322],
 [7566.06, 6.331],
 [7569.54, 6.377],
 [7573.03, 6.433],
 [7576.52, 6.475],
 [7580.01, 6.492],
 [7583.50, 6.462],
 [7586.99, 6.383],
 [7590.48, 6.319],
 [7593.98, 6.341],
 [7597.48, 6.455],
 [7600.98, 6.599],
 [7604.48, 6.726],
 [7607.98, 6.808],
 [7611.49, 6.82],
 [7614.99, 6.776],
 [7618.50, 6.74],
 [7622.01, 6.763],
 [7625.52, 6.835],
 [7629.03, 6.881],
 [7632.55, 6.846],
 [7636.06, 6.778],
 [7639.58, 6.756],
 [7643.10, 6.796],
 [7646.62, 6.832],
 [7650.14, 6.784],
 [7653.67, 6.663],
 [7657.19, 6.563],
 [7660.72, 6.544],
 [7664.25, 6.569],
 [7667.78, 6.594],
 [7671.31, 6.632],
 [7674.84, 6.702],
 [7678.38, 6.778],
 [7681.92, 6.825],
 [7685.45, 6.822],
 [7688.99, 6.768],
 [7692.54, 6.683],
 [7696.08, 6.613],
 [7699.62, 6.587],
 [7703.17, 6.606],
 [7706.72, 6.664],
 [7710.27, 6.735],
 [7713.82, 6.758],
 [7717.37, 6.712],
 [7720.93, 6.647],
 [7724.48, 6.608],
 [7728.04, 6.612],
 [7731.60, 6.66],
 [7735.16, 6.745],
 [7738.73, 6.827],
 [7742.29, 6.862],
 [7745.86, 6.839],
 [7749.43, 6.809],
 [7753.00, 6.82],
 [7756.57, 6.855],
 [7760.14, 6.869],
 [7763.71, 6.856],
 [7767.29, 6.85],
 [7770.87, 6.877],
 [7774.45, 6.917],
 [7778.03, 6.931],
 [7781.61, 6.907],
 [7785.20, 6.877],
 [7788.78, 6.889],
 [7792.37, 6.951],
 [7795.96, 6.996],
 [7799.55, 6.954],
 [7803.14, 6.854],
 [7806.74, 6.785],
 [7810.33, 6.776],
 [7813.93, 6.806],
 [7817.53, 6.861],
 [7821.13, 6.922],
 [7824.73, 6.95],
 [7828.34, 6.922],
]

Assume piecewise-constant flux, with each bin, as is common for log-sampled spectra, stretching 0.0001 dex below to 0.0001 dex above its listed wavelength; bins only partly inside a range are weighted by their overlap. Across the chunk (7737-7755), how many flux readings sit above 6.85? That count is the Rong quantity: 1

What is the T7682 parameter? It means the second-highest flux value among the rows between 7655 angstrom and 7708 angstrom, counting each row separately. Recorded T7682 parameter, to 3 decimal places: 6.822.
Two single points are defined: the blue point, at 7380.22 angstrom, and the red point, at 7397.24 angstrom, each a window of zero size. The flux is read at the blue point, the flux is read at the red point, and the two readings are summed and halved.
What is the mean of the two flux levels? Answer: 7.1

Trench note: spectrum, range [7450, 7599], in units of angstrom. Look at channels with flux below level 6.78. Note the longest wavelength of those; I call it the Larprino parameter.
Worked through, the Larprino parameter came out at 7597.48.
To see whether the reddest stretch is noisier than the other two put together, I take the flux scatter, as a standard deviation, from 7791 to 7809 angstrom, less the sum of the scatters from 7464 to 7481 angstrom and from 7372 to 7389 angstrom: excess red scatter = -0.04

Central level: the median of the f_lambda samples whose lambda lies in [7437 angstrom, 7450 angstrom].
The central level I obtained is 6.91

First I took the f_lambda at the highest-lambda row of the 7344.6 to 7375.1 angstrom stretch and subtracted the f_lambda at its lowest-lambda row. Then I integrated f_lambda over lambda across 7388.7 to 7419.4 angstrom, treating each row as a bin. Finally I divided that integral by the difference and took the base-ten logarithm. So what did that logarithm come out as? 3.50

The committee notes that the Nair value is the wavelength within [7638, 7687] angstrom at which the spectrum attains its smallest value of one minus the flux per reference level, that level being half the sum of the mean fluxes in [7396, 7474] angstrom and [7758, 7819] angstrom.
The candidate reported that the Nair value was 7646.62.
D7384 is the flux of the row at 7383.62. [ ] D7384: 7.078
